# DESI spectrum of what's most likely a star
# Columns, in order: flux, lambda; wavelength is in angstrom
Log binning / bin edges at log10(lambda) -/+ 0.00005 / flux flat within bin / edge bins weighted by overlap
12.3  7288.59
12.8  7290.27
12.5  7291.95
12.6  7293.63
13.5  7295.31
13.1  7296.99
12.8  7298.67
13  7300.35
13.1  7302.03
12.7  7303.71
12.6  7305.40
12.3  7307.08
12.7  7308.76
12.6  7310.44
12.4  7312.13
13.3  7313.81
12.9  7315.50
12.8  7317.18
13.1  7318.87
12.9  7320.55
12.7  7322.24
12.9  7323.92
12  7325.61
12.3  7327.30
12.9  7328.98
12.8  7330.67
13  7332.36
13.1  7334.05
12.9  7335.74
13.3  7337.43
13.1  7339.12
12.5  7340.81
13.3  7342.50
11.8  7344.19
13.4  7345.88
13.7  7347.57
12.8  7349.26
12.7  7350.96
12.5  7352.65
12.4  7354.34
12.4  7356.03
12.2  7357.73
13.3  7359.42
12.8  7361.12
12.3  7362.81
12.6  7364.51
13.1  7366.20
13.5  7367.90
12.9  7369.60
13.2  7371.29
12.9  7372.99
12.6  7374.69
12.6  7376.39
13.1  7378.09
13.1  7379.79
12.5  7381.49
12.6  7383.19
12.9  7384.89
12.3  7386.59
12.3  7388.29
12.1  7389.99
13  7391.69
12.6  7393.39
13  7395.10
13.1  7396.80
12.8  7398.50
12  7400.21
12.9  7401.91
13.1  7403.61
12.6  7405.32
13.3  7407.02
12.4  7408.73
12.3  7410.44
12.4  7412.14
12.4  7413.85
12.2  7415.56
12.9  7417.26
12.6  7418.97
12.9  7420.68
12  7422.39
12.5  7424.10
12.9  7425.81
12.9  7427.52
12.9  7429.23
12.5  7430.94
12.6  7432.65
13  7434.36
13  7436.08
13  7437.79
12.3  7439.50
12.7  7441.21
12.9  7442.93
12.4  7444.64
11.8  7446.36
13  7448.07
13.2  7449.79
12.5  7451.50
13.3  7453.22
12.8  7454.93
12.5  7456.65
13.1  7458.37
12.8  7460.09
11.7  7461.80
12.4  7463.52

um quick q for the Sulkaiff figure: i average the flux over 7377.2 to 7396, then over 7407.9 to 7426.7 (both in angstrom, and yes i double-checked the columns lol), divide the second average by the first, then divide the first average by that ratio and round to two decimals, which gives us 12.87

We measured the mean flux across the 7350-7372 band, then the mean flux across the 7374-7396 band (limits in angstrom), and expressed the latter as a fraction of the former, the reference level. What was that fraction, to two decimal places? 0.99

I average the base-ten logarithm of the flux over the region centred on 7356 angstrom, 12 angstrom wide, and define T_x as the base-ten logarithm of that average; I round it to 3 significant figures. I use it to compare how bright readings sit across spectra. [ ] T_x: 0.0417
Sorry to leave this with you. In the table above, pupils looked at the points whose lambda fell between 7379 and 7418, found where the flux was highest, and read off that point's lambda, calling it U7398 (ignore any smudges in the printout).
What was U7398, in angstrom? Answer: 7407.02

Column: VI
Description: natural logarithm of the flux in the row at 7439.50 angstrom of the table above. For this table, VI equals 2.51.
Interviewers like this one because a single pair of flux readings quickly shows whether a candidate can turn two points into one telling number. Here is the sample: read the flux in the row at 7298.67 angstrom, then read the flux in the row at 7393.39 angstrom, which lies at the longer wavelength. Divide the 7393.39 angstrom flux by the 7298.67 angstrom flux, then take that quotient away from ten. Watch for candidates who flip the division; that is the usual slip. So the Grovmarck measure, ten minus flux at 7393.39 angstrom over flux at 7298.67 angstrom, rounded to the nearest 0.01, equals 9.02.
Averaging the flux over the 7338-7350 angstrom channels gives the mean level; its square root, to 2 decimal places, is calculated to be 3.60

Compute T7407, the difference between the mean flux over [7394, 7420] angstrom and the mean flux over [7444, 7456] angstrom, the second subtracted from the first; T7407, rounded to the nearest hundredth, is -0.05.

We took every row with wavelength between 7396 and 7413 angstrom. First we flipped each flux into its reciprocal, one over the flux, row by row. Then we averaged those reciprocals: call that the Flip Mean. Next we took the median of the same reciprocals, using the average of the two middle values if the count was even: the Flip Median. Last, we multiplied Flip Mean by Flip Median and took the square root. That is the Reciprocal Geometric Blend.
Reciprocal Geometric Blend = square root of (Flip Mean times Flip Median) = 0.0788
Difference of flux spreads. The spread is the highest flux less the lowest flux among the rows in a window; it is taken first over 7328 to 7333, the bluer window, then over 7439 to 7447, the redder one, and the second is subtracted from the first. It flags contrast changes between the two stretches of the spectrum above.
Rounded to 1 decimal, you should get -0.9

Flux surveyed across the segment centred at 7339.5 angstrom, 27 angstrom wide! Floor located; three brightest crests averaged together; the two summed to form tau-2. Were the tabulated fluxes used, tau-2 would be 25.3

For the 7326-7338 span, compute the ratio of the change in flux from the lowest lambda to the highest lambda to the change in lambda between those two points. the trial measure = 0.10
